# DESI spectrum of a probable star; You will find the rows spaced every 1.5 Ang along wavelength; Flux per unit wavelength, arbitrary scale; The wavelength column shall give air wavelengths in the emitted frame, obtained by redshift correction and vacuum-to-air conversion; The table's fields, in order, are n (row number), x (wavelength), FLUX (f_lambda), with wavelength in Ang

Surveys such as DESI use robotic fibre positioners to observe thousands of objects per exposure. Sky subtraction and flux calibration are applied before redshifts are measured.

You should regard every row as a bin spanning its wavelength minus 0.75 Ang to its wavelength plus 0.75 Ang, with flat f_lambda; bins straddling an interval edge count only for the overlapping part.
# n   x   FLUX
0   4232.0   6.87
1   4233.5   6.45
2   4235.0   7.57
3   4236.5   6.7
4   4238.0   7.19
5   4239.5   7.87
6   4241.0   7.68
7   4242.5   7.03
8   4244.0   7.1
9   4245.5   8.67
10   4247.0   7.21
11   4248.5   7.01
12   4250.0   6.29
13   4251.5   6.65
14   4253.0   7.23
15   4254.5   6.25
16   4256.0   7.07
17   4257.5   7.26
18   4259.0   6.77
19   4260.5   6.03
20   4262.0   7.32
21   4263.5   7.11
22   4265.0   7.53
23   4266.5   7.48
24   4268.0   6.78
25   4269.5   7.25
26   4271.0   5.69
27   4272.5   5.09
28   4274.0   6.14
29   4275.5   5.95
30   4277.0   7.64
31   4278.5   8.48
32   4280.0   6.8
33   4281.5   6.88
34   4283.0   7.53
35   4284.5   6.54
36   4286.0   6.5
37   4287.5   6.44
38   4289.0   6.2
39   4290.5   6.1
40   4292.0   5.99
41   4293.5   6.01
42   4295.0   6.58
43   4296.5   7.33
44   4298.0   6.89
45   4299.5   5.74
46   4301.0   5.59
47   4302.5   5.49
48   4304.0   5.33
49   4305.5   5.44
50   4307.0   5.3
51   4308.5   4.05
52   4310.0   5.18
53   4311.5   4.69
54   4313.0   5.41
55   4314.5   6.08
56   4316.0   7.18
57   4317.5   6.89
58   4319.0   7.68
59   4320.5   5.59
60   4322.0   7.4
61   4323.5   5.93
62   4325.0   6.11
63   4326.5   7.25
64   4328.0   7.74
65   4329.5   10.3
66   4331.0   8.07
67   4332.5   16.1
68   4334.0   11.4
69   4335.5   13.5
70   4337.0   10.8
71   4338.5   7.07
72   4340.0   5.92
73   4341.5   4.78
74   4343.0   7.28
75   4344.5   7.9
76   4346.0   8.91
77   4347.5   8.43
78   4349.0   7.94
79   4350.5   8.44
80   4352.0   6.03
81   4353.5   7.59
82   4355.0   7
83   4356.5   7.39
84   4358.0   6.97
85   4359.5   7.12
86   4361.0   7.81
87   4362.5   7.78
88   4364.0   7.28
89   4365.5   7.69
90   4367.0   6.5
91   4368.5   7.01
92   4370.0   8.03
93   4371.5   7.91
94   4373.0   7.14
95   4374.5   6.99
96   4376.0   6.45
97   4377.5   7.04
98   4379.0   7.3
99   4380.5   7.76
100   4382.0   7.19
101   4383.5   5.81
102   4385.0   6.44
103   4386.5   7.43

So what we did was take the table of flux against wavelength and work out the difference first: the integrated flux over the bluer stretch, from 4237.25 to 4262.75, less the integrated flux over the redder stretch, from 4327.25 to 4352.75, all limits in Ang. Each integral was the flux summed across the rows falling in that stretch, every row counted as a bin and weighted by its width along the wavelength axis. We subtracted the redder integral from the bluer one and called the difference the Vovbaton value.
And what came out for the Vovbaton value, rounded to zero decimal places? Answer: -45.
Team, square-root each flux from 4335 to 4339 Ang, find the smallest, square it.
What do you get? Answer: 7.1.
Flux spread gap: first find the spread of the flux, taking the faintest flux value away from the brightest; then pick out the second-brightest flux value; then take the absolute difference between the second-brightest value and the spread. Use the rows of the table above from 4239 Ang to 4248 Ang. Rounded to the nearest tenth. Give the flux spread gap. 6.2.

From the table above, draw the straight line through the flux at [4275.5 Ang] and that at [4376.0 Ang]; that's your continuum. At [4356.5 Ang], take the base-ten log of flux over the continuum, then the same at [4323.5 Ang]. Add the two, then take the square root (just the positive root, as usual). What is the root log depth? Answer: 0.22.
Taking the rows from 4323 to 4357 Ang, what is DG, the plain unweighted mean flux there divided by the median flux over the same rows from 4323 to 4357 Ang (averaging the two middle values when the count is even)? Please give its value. 1.08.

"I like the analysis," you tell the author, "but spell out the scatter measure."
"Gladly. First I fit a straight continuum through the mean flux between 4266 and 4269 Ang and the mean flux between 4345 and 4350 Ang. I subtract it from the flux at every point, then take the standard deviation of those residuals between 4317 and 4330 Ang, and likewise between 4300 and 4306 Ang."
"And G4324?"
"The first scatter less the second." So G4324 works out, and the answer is 1.2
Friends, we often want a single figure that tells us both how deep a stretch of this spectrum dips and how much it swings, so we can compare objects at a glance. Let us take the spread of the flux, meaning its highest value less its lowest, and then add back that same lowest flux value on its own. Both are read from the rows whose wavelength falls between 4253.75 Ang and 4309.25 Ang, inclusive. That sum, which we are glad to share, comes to 8.5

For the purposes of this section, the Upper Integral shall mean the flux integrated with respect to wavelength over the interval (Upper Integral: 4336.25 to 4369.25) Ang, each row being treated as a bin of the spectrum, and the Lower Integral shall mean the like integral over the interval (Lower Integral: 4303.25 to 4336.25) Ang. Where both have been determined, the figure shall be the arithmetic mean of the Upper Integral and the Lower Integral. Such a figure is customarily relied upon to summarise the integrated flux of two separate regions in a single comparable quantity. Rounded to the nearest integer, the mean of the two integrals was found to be 245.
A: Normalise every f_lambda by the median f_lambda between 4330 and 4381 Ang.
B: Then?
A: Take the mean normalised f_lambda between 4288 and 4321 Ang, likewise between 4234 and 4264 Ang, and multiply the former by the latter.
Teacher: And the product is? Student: 0.75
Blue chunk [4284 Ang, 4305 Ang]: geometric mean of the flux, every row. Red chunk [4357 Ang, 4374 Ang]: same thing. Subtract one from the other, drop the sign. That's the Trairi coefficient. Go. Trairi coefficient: 1.2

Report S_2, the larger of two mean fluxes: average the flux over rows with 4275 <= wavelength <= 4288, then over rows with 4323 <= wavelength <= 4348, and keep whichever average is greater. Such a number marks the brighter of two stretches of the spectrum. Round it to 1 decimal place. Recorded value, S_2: 8.7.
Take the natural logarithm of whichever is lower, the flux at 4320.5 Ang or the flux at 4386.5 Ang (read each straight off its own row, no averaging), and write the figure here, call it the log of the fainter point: 1.72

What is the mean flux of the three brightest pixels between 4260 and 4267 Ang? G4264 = 7.44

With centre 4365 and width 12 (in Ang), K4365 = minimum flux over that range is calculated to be 6.5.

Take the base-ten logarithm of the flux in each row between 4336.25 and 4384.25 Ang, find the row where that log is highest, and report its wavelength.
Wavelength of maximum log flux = 4337.0 Ang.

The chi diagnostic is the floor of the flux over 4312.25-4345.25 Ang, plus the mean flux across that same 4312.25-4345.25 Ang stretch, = 12.8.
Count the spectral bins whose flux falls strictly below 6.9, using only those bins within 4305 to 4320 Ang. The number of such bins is 8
